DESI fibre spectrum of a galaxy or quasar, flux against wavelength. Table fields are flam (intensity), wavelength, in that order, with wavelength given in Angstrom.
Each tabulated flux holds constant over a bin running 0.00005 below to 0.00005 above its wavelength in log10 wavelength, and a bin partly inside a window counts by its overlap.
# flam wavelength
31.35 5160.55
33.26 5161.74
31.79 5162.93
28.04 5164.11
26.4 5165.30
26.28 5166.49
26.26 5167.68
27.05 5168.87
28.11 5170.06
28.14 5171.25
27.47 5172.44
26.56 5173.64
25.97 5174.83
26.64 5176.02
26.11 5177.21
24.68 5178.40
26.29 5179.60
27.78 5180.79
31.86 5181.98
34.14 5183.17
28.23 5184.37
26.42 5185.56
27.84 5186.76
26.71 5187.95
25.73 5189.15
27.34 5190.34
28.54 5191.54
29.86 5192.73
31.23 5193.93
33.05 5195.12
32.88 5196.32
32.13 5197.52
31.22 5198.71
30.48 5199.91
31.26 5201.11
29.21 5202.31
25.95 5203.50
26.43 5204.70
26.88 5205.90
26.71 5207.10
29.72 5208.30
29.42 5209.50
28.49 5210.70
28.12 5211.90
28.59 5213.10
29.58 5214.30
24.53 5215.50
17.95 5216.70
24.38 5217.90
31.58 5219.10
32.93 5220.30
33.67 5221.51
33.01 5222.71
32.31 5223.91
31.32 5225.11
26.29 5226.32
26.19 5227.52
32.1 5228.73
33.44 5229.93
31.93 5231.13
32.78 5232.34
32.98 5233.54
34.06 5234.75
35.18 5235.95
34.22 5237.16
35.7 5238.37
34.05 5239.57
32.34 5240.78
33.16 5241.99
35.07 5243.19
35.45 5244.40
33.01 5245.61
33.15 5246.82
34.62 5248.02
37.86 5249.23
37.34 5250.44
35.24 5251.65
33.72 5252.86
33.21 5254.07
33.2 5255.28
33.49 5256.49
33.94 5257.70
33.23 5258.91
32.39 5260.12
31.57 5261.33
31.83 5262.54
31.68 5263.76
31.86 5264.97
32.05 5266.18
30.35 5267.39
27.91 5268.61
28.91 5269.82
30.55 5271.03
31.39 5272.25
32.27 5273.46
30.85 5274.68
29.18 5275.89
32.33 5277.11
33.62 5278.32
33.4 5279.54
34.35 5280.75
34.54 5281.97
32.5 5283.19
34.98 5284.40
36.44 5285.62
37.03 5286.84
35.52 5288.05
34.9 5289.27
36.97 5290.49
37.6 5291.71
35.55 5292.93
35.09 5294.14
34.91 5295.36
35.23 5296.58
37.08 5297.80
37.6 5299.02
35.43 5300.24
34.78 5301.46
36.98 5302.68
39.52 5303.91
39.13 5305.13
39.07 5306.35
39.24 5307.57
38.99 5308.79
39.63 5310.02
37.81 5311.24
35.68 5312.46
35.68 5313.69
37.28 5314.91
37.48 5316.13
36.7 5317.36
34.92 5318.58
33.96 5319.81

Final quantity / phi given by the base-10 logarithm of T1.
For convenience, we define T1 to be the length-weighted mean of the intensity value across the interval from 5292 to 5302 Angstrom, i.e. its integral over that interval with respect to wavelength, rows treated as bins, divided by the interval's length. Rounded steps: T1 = 35.8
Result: 1.55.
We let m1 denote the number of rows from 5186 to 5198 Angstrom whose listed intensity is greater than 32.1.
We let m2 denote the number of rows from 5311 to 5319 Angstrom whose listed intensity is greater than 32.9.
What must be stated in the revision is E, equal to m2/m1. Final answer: 2.3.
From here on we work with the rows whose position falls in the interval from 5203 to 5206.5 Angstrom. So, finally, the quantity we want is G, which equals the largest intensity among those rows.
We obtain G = 26.88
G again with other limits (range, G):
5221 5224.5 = 33.67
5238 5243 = 35.7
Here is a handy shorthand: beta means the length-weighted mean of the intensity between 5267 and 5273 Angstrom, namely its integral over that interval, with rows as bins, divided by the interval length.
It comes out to 30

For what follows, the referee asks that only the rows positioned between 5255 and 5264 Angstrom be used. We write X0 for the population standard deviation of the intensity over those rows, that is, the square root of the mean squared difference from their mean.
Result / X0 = 0.9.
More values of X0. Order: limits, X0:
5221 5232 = 2.7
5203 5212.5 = 1.3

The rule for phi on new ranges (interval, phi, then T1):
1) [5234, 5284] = 1.52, 33.0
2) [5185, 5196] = 1.46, 28.6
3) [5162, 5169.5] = 1.45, 27.9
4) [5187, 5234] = 1.47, 29.4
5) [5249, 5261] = 1.53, 34.2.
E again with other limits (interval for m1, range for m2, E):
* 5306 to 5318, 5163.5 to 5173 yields 0.0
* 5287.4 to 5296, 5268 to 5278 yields 0.0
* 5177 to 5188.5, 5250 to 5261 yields 8.0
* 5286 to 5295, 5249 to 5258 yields 1.1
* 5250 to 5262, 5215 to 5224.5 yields 0.3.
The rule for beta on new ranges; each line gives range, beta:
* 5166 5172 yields 27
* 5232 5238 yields 34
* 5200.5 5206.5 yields 28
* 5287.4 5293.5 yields 36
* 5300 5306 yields 37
